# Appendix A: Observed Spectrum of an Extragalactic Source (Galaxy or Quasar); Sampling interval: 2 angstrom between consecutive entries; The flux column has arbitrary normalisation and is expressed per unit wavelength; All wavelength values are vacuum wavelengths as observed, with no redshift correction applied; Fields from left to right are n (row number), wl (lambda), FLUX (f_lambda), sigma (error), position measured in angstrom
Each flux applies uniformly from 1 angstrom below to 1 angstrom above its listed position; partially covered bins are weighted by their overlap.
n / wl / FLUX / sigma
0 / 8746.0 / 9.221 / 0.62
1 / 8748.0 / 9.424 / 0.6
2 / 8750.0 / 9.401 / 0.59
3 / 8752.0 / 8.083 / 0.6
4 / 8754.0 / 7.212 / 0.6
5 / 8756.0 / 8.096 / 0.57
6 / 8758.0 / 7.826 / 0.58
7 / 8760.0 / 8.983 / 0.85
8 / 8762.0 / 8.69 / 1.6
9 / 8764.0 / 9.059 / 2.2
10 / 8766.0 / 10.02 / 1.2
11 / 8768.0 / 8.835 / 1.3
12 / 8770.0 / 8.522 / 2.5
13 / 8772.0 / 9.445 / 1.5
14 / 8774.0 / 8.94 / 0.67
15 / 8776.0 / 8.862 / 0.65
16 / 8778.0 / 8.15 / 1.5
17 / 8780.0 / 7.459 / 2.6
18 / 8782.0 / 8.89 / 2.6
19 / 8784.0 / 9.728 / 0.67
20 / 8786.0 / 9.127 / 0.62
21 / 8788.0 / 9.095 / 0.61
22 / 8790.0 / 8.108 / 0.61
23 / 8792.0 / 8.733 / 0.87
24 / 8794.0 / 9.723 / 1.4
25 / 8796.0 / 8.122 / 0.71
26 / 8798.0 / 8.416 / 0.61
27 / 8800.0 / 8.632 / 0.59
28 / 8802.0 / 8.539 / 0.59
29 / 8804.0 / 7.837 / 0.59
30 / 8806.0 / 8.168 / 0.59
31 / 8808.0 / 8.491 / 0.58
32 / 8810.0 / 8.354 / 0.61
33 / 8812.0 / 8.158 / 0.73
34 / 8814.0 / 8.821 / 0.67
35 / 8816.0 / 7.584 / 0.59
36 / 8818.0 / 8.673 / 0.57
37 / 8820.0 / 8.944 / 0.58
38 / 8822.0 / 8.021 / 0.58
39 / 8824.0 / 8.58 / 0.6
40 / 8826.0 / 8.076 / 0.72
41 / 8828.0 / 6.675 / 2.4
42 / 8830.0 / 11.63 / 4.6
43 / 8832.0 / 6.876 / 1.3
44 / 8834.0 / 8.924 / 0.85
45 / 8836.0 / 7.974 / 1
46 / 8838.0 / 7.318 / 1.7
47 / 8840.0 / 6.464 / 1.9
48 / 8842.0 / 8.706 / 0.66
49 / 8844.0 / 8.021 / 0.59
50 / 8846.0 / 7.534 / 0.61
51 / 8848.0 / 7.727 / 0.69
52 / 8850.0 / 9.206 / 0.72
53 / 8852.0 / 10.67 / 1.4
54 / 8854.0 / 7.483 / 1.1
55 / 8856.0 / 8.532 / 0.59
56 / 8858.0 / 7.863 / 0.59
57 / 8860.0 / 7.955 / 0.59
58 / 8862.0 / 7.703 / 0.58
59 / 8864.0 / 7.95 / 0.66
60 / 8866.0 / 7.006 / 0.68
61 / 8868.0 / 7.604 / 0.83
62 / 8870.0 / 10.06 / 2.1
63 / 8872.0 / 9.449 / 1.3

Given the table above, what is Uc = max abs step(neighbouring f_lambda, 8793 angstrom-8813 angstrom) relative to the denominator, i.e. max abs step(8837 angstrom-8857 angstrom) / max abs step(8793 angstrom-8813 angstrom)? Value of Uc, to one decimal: 2.0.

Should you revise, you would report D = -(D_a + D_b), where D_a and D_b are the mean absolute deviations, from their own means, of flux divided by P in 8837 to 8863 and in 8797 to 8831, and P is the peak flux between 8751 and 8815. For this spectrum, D -0.129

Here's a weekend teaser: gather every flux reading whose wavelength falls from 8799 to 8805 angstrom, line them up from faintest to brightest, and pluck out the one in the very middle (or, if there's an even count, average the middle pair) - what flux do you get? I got 8.5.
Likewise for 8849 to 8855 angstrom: 9.2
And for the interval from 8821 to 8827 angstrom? 8.1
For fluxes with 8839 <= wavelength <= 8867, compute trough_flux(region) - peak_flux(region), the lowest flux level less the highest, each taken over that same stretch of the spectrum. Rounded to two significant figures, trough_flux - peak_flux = -4.2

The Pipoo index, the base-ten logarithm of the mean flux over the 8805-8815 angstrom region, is 0.924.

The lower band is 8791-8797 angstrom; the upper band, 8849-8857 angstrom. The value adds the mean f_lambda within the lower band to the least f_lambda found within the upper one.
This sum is 16.3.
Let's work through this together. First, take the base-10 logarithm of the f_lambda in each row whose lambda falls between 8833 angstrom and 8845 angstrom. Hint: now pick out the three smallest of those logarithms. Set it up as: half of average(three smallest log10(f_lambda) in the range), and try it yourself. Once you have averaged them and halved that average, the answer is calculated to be 0.429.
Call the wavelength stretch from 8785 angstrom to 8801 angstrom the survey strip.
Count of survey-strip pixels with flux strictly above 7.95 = 8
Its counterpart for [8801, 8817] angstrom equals 6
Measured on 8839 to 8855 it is 4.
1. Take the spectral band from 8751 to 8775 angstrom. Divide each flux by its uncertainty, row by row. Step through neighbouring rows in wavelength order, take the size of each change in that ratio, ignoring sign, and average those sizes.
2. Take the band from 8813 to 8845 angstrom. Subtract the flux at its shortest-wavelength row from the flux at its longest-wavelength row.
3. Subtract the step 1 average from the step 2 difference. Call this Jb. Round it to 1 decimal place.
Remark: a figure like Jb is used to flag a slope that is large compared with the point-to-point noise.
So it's -3.8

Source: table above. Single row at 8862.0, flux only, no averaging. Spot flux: 7.703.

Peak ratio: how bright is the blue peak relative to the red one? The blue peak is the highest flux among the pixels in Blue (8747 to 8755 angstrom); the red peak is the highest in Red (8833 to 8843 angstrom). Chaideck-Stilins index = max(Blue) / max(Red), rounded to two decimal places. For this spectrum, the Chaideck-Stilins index 1.06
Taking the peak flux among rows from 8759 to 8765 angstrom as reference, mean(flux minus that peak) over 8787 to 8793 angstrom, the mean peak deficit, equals -0.41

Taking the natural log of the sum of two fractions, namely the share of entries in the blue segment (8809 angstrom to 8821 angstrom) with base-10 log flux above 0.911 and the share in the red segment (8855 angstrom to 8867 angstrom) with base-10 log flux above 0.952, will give -0.18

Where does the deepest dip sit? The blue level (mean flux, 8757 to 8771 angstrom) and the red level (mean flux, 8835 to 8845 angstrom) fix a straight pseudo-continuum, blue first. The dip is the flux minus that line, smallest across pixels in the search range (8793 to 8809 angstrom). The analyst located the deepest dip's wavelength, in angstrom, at 8804.0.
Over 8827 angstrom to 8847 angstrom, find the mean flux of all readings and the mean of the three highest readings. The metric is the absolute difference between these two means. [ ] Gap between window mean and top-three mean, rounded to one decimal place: 1.7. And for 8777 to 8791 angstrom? 0.7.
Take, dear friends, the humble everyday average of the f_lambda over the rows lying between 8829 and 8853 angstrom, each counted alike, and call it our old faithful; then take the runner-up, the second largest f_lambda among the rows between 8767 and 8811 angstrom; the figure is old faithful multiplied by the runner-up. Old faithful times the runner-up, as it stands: 82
